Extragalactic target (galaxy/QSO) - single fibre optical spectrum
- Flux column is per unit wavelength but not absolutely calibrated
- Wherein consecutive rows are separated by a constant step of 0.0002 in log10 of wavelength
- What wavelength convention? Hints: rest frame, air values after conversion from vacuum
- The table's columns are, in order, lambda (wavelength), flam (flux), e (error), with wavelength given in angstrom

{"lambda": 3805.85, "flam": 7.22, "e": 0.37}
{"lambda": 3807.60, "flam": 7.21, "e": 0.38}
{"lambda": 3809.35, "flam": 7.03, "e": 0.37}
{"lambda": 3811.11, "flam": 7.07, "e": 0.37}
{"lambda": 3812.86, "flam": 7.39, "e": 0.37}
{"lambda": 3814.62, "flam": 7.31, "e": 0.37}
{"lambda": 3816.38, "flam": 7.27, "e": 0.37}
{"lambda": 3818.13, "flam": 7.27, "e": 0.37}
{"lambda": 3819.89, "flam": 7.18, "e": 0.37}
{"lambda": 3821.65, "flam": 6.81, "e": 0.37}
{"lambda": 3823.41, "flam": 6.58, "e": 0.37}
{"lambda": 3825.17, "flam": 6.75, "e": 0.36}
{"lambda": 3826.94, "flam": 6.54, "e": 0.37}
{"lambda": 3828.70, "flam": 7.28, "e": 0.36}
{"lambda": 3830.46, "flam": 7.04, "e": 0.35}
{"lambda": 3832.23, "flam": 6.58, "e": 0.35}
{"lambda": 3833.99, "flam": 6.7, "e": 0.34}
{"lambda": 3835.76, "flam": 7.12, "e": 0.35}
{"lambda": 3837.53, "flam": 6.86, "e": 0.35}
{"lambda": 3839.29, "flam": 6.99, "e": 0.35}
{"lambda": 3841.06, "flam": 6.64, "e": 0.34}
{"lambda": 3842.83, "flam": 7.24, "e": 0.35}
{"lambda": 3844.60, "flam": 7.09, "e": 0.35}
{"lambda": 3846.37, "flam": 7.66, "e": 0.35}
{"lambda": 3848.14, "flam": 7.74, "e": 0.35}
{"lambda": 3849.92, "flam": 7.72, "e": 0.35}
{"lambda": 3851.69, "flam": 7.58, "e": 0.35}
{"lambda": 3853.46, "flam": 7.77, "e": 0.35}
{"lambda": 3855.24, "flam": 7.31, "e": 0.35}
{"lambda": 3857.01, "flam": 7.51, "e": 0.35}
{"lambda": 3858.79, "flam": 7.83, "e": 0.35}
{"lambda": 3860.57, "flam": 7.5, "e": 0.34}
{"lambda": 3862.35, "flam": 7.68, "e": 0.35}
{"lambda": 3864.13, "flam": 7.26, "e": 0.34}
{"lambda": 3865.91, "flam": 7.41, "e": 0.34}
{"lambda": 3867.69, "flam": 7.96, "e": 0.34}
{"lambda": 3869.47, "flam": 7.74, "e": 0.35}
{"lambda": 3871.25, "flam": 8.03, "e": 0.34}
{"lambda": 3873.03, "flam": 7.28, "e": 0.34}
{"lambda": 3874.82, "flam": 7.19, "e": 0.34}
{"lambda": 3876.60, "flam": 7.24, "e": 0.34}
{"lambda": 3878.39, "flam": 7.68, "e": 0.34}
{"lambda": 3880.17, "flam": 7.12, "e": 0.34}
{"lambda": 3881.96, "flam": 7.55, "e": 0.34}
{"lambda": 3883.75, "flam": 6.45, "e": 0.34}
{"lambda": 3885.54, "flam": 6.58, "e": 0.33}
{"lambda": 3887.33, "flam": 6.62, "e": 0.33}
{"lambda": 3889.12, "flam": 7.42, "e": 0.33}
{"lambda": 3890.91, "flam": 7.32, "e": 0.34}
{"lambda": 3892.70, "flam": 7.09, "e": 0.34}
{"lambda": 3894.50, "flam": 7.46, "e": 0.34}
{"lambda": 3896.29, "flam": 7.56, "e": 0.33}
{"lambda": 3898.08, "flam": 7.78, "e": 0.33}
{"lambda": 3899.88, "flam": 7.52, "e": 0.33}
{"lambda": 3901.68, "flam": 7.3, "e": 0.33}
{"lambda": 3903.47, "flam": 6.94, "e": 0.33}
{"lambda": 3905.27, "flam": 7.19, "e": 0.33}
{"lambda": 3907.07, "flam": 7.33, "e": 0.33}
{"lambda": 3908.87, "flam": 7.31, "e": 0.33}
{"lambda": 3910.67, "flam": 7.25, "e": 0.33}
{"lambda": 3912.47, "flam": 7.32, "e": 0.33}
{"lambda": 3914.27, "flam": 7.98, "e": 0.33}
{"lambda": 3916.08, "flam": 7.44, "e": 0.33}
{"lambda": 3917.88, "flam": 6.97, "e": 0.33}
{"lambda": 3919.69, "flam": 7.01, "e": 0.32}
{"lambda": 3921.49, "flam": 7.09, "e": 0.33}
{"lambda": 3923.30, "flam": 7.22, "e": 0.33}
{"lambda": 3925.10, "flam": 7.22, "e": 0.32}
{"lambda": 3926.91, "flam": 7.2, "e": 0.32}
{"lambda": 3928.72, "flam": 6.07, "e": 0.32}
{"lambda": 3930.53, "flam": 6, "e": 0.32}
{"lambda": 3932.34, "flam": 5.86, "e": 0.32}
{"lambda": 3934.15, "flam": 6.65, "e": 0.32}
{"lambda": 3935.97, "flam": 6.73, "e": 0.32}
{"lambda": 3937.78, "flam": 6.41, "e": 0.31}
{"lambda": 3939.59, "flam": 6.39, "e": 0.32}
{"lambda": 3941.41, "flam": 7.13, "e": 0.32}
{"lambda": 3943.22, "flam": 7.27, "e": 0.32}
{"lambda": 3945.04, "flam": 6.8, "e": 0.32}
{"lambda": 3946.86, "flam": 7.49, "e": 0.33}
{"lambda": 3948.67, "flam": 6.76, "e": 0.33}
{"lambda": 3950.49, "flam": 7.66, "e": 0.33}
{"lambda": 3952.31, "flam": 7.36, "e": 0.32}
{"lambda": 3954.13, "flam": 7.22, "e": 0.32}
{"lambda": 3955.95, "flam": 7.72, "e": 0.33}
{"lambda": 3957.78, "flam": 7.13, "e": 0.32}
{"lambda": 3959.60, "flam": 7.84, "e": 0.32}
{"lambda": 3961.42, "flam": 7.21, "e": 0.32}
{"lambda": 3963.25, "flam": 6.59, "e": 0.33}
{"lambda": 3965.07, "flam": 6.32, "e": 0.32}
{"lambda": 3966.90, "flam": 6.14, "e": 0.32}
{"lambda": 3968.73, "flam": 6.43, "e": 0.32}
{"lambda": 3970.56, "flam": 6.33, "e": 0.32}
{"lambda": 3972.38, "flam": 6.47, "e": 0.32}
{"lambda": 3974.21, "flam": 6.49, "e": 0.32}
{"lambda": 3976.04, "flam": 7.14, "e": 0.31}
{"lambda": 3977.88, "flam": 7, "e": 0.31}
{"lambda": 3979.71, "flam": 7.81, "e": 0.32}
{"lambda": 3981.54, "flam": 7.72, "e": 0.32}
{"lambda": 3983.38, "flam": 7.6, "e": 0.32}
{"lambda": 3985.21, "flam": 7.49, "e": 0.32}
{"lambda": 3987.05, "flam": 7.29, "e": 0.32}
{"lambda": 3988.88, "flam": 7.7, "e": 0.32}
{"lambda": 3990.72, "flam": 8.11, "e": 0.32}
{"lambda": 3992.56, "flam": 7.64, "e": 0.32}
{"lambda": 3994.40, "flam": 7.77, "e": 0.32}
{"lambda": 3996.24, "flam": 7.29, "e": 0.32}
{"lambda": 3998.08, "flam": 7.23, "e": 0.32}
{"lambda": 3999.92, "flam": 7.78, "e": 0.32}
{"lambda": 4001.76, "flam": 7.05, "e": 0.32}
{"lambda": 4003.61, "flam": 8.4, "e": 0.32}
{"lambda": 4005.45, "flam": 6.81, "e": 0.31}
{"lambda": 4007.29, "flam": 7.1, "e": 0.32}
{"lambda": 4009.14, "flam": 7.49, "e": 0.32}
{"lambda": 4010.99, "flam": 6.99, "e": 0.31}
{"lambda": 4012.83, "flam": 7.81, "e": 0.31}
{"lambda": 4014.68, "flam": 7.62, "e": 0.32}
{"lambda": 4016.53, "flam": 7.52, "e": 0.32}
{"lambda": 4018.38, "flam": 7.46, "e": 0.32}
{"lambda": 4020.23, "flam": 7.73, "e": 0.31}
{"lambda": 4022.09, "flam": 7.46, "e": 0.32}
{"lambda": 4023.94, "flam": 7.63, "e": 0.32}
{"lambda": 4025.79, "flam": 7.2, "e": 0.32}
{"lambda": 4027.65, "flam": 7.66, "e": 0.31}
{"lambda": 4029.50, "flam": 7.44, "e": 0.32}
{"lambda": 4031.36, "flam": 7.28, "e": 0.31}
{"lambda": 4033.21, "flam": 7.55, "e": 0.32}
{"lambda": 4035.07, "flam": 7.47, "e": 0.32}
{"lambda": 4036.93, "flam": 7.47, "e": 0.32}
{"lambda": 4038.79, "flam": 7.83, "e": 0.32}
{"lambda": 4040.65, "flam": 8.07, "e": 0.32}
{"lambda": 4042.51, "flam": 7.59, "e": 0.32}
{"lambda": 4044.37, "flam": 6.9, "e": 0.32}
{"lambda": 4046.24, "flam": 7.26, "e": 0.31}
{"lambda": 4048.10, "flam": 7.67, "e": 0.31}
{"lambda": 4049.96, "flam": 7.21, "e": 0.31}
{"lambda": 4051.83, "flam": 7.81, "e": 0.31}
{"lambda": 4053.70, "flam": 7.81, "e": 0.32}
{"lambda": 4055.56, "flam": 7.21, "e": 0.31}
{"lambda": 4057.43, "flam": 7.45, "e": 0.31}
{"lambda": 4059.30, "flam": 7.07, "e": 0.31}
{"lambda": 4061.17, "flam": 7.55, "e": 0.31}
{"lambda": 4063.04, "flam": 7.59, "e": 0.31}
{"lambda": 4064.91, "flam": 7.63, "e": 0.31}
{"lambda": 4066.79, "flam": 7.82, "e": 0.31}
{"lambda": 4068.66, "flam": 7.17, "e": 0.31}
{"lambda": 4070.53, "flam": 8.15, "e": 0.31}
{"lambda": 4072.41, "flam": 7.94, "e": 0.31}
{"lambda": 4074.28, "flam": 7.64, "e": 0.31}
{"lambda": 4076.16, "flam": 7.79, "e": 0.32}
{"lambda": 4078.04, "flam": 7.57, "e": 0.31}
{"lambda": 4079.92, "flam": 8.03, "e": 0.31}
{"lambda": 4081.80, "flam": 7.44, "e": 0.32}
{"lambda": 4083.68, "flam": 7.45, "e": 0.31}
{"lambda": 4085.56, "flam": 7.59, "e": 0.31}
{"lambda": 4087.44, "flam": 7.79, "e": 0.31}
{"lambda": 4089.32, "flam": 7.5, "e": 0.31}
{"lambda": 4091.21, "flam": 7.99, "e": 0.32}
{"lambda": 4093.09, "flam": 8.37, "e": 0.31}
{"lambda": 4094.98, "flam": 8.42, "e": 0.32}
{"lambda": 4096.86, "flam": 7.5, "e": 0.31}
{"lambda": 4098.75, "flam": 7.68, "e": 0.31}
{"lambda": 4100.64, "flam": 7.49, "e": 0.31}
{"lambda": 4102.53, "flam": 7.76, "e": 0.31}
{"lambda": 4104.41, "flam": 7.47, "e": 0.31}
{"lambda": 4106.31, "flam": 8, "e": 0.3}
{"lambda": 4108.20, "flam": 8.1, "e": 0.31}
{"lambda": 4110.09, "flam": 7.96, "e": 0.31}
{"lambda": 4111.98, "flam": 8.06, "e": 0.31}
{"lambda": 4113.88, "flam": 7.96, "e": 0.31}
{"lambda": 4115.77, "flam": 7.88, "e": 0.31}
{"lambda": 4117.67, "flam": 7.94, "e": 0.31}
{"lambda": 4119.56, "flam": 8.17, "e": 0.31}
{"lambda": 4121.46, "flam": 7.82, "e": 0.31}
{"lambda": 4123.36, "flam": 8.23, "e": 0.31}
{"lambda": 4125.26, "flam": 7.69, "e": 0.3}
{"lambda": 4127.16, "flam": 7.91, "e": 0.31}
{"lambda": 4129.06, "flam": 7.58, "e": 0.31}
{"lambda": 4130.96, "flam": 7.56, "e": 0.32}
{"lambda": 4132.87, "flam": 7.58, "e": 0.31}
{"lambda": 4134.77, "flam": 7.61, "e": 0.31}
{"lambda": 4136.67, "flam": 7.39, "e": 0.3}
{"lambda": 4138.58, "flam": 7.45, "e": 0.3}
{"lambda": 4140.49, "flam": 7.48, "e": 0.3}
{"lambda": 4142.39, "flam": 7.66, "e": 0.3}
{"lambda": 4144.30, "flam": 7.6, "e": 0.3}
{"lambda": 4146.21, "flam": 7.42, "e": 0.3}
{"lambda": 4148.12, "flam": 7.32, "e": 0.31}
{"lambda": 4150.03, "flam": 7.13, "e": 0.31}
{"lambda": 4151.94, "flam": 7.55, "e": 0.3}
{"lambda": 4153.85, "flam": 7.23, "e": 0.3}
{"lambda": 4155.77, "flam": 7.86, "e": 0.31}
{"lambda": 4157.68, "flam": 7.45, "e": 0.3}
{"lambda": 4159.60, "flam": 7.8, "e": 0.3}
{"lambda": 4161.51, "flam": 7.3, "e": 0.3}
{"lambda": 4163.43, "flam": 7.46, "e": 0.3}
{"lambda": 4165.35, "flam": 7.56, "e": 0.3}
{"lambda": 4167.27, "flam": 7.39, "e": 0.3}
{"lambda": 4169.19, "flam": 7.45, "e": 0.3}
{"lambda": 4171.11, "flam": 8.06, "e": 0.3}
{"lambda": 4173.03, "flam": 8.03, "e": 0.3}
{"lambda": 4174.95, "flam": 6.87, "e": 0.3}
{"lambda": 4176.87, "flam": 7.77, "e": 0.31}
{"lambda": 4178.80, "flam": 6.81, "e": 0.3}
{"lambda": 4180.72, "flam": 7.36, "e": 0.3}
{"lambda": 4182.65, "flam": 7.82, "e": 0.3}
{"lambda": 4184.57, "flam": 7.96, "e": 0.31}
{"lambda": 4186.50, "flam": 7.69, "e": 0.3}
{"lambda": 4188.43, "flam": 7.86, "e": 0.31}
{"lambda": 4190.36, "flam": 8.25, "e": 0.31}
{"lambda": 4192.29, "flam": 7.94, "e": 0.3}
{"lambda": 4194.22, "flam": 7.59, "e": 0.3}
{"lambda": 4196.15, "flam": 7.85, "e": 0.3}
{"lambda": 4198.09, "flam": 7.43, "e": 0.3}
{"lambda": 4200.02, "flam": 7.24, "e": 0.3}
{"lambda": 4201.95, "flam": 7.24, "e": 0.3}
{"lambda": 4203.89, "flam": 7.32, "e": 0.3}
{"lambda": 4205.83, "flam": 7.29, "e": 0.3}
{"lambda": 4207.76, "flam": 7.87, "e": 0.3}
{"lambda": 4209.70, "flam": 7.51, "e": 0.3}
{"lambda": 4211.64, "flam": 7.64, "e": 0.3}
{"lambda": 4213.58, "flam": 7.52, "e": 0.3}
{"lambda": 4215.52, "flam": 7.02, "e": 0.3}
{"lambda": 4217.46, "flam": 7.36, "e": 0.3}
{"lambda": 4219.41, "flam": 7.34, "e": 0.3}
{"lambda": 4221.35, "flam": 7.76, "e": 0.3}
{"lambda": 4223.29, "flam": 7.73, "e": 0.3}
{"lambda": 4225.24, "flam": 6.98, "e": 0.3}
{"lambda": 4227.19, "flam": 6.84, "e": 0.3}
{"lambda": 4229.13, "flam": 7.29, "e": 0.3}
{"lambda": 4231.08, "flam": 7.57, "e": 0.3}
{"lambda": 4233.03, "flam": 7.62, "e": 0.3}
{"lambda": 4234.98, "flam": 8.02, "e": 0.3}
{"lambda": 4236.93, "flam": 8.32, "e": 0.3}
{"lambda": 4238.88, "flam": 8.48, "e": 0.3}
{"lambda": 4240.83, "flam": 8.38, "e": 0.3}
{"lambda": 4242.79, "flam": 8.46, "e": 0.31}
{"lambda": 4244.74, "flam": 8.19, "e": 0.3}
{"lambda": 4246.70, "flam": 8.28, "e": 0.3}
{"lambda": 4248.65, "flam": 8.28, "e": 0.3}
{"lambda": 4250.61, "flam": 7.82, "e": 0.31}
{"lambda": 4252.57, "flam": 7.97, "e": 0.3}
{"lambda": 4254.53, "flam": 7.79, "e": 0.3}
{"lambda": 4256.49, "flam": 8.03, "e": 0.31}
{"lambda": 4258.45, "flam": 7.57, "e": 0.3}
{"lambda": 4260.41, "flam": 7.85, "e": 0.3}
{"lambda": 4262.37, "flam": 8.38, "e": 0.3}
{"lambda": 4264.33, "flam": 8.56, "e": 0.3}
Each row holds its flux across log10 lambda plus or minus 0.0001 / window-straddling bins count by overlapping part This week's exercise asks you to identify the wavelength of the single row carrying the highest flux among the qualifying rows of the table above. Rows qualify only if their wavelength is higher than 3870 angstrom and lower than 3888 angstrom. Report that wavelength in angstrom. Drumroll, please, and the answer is 3871.25 angstrom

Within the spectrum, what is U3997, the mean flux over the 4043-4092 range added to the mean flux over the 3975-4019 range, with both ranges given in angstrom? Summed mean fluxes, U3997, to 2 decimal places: 15.07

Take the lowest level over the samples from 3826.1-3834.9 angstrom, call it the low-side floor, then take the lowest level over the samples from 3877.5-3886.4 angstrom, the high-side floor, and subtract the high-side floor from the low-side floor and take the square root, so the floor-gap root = 0.30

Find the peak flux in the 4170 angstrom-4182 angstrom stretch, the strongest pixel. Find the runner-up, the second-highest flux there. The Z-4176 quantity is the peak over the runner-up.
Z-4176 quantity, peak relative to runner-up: 1.00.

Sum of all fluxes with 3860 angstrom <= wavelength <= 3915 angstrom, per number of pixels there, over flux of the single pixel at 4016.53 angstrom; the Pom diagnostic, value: 0.978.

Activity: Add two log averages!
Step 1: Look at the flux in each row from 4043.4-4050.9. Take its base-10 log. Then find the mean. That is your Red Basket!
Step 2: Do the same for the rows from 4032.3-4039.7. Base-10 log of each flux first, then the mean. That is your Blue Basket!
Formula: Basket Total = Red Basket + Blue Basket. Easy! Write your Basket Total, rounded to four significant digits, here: 1.740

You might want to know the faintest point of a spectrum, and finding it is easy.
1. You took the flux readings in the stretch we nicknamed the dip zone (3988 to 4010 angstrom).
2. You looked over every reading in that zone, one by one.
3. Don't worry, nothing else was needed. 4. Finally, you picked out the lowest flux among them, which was 6.81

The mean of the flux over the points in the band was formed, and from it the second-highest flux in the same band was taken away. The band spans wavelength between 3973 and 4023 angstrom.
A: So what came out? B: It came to -0.65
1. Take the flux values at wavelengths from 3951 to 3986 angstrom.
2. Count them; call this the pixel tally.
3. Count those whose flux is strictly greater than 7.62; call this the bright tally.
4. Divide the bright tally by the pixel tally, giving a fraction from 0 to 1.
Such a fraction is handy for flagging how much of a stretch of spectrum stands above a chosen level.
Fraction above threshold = 0.2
